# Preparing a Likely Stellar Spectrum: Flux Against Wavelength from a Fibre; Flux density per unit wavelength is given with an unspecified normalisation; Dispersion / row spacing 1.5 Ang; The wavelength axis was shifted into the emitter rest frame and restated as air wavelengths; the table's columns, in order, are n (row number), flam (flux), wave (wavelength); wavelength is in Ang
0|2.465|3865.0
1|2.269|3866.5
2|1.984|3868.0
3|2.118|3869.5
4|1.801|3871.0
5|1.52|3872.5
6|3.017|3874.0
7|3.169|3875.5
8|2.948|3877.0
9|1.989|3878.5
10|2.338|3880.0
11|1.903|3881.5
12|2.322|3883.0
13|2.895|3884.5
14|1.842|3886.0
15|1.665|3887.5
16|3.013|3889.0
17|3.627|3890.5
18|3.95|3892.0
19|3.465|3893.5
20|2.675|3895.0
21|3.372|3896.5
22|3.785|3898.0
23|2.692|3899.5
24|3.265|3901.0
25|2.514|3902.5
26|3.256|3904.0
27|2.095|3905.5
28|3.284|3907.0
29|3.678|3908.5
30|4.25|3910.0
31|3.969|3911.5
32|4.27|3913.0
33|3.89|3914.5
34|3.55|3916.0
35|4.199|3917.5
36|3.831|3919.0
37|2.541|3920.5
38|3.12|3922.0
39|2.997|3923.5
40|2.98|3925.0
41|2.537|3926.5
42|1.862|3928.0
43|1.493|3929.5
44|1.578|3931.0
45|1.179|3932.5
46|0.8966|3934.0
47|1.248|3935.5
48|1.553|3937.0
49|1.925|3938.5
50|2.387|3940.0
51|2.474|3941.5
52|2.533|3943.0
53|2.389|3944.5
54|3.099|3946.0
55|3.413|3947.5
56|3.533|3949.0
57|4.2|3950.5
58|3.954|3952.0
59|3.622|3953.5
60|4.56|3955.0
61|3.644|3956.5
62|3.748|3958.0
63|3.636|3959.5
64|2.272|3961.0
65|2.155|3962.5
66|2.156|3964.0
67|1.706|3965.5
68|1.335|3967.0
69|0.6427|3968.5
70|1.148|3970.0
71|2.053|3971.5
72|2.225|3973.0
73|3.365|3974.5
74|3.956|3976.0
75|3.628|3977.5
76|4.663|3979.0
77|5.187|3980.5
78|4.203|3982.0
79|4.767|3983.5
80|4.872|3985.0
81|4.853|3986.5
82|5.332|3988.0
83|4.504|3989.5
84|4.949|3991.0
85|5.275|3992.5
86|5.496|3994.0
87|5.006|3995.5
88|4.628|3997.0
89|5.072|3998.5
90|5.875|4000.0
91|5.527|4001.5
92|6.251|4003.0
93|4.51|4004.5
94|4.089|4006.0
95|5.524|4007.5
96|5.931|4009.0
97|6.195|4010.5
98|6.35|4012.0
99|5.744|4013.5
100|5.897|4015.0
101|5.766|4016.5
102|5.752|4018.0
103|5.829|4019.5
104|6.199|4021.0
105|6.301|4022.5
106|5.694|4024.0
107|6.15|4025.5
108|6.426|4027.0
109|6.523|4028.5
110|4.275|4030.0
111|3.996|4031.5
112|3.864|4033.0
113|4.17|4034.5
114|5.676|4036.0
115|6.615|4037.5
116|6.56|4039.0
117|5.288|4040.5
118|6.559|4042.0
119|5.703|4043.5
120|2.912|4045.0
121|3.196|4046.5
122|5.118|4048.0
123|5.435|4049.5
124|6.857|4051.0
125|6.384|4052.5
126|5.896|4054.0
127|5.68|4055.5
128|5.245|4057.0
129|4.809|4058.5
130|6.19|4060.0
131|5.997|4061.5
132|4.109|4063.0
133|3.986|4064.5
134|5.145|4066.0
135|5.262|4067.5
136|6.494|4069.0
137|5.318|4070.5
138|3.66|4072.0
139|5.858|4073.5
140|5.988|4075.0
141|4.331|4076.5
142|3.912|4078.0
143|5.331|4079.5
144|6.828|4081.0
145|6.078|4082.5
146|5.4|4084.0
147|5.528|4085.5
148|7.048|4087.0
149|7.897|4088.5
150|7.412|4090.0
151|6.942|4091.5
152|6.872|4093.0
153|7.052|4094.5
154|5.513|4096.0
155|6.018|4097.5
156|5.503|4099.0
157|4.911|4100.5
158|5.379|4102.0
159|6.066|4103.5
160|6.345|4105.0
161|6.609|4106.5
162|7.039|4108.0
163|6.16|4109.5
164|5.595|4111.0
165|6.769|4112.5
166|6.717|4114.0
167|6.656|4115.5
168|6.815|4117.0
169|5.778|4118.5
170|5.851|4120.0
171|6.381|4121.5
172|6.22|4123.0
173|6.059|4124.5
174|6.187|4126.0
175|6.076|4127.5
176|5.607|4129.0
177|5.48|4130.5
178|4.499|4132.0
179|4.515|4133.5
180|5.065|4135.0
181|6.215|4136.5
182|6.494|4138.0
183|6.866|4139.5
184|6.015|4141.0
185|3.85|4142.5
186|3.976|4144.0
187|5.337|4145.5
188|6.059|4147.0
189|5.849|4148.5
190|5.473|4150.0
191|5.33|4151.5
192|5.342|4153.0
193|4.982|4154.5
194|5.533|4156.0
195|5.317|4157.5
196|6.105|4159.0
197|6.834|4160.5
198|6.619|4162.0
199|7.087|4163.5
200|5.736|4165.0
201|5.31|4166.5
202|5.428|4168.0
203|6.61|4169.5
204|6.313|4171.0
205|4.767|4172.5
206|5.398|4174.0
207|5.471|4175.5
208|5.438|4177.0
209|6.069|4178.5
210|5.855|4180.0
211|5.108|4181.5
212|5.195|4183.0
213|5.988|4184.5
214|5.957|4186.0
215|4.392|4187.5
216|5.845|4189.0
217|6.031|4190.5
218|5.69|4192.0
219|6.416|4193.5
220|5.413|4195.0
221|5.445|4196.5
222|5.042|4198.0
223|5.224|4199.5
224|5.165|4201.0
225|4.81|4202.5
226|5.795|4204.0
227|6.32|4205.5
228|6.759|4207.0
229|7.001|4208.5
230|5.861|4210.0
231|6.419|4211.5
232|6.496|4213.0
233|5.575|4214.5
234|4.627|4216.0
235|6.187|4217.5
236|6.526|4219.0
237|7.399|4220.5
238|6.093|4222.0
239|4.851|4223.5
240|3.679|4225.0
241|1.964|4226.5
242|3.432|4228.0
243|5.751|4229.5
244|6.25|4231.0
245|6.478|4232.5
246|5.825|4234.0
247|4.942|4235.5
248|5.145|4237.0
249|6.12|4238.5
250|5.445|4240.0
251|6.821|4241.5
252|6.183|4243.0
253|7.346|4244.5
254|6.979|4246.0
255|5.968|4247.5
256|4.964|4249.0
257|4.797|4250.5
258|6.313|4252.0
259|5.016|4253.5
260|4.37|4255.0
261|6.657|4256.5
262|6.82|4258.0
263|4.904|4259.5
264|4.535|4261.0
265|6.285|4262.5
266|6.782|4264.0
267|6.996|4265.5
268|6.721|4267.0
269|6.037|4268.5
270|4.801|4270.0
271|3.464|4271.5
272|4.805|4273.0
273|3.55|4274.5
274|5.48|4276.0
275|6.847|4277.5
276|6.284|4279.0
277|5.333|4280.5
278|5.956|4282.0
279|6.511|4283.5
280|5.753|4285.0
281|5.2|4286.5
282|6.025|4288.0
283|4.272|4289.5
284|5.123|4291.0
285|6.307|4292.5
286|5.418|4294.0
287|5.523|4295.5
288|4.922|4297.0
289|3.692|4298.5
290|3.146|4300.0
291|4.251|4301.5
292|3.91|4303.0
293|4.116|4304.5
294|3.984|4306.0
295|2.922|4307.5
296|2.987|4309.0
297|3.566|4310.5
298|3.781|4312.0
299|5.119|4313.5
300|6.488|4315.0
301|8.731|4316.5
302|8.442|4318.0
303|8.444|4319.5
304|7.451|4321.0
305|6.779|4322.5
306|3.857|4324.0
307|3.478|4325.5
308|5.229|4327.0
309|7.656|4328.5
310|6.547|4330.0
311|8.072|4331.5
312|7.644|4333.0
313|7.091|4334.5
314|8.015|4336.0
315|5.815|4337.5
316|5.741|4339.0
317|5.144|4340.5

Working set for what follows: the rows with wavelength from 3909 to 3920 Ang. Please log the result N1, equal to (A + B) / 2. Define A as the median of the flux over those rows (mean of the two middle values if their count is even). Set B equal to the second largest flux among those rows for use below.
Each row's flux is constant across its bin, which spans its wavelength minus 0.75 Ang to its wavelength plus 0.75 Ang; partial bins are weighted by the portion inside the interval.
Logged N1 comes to 4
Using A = 4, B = 4.25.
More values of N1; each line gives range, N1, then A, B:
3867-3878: 3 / 2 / 3.017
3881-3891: 3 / 2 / 3.013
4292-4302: 5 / 5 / 5.523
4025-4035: 5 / 4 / 6.426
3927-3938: 2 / 1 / 1.578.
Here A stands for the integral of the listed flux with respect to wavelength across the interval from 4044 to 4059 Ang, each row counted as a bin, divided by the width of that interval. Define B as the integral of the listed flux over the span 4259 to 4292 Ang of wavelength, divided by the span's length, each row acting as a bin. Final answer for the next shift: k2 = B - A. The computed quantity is 0.4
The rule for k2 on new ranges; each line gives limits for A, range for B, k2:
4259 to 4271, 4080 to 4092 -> 0.8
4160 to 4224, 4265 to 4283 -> -0.3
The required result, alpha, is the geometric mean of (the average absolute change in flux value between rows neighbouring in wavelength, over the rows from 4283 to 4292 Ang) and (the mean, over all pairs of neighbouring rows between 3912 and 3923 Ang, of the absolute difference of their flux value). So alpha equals 0.75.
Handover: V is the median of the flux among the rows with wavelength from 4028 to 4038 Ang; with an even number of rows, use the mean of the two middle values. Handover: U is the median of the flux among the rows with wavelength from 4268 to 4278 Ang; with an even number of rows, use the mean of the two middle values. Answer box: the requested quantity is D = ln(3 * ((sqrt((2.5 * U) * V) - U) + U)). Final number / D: 3.07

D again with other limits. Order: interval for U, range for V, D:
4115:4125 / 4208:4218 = 3.38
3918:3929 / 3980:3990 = 2.89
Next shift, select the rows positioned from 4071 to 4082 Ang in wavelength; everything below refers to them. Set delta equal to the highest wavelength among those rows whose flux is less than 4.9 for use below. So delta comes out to 4078.0 Ang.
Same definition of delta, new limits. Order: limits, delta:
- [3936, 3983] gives 3982.0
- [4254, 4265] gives 4261.0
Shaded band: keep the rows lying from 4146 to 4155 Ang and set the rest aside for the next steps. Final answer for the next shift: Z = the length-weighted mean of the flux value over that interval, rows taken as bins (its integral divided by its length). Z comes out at 5.52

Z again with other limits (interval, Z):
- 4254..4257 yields 5.38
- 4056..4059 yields 5.10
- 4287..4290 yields 5.23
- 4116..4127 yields 6.19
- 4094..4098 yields 6.15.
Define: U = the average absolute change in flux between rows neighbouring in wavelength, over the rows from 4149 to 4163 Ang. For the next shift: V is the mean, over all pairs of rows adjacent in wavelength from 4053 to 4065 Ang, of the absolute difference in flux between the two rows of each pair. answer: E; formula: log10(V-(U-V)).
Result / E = 0.0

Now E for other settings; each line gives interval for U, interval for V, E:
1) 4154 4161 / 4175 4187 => -0.8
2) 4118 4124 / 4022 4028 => -0.2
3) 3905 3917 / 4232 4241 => -0.1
